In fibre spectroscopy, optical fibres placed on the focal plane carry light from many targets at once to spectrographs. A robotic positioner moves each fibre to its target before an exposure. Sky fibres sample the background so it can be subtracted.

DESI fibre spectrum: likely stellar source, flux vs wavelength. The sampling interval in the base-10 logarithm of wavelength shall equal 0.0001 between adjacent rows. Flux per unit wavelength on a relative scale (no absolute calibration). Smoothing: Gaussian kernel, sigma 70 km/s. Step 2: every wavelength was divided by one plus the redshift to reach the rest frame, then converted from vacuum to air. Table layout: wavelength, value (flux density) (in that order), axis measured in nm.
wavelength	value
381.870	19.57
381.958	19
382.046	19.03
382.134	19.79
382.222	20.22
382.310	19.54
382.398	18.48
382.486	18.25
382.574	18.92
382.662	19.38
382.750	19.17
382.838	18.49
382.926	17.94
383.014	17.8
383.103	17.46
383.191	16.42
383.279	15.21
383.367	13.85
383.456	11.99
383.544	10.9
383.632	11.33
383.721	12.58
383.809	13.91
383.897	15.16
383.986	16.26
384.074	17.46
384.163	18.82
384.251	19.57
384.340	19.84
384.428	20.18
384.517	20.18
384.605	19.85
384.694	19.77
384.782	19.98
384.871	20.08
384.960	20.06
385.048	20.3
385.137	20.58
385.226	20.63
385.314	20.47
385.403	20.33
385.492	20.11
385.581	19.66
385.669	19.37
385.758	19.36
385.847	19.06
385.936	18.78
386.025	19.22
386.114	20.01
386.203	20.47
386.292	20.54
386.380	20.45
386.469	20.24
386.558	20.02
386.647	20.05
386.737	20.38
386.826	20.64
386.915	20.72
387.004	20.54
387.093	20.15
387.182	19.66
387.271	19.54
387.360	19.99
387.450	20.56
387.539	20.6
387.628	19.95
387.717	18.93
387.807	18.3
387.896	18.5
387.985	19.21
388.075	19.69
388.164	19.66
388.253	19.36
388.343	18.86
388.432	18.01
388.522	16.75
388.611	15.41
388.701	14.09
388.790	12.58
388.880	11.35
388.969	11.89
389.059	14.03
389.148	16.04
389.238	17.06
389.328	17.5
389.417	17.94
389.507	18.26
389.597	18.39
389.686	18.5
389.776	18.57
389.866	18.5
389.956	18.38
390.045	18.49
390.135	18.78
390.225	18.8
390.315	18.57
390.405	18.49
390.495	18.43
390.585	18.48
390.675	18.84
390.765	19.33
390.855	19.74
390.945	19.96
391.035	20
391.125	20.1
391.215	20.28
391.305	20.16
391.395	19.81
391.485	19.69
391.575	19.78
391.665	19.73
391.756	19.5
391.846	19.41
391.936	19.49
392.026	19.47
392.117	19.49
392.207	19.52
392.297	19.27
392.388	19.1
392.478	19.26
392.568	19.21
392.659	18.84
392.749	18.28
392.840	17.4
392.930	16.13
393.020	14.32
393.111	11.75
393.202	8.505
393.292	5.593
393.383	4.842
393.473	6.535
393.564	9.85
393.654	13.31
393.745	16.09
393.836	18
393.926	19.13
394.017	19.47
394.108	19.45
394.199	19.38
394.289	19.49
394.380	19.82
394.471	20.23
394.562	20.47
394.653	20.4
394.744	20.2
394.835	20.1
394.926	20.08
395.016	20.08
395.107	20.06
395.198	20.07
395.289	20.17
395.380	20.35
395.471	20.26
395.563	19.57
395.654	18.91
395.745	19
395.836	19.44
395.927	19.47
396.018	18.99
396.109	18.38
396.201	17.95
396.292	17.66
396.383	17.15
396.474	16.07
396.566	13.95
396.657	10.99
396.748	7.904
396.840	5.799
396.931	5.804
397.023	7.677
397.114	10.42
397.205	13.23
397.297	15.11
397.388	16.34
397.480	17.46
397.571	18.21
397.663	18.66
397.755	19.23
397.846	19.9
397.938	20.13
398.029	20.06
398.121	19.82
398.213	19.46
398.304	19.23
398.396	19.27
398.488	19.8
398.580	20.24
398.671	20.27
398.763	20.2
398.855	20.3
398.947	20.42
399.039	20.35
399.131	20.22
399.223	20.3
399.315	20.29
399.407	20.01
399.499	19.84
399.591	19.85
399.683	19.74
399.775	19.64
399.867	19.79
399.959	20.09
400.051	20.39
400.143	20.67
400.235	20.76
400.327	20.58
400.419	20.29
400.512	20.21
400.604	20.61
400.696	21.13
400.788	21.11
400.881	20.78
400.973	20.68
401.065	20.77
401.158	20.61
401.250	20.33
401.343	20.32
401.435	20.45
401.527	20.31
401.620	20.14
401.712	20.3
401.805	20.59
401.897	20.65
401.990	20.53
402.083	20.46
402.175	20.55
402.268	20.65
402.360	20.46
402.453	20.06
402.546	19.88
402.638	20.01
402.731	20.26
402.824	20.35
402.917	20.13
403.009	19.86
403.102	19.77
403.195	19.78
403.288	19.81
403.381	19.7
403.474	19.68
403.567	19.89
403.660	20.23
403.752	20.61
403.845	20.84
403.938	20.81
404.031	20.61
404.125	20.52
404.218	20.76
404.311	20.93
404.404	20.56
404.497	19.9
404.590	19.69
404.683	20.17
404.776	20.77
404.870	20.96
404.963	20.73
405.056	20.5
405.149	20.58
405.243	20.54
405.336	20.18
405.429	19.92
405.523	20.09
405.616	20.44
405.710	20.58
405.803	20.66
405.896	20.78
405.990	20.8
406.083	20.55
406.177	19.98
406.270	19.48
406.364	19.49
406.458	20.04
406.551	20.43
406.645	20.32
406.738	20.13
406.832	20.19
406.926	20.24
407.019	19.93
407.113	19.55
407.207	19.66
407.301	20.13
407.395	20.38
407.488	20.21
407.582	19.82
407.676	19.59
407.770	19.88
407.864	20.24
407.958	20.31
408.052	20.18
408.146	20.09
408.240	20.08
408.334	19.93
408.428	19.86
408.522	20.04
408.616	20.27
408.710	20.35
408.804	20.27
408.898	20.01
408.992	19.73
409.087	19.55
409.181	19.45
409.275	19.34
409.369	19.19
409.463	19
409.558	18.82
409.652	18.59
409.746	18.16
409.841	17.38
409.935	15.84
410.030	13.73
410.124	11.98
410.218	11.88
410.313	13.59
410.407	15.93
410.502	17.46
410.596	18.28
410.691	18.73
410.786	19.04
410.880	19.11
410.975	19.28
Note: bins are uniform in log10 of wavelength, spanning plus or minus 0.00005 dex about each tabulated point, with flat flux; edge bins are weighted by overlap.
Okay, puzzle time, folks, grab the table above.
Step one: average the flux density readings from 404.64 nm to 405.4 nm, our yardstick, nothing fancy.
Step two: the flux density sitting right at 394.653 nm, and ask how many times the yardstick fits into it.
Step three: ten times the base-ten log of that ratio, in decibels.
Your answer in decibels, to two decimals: -0.03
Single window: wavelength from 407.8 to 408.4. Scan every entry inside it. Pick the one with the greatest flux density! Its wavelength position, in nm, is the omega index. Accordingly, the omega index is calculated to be 407.958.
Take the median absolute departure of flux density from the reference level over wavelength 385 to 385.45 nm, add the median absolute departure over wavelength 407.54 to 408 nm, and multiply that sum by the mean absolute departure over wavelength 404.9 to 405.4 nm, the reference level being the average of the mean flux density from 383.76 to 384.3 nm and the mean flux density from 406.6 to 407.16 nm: 7.0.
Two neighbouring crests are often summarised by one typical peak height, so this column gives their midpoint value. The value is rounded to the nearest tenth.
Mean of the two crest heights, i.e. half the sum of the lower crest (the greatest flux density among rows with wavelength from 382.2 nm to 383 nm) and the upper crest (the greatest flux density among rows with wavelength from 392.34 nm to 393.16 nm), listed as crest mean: 19.7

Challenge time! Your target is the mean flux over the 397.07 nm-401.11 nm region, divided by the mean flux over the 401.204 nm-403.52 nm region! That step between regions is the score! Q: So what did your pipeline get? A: 0.96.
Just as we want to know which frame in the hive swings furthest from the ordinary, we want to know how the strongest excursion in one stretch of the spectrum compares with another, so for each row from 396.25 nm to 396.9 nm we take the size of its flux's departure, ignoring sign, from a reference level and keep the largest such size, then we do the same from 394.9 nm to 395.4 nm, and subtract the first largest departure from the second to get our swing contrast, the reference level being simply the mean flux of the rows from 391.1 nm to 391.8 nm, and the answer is -13.6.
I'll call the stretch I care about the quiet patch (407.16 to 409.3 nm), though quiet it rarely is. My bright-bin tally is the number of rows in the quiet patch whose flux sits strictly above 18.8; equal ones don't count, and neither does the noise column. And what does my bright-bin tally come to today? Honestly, 23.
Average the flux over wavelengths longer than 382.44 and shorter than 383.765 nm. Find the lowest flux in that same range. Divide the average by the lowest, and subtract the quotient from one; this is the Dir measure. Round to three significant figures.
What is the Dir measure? -0.466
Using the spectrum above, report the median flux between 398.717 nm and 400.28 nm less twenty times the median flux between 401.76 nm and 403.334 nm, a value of -385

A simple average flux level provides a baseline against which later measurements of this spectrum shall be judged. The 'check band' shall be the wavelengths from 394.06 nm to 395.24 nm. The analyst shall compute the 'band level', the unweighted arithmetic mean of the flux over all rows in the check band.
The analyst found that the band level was 20.0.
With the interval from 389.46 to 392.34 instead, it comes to 19.2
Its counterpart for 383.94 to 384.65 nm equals 19.0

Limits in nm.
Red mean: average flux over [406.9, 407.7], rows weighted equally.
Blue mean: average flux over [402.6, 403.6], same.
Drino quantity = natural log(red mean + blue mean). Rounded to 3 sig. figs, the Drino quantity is 3.69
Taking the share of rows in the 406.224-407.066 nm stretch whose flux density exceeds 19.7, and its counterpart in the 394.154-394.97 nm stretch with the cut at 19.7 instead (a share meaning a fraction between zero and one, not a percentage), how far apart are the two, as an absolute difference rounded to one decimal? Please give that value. 0.0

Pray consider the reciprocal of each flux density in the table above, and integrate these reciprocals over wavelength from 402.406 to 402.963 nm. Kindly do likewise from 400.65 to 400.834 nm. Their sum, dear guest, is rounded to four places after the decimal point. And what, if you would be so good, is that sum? 0.0364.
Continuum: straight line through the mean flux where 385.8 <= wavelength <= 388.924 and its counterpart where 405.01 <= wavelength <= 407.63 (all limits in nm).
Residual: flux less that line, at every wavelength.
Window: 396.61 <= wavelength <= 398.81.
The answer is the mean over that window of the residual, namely -3.6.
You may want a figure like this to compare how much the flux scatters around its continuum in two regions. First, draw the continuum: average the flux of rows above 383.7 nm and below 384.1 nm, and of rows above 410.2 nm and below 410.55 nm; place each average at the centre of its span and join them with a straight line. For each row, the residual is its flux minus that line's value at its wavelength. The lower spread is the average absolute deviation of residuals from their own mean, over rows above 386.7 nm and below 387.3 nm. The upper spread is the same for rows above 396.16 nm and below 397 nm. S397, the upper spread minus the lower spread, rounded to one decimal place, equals 4.0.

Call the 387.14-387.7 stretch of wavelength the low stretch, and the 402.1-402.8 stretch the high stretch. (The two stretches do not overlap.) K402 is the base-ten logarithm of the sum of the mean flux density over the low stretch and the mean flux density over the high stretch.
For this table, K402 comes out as 1.61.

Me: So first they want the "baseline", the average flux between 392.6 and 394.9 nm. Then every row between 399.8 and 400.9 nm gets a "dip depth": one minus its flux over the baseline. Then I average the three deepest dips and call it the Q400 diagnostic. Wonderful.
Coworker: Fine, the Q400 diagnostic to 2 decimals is -0.26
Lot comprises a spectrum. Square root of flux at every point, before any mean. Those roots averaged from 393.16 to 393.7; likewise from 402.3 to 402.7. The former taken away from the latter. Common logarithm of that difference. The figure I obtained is 0.2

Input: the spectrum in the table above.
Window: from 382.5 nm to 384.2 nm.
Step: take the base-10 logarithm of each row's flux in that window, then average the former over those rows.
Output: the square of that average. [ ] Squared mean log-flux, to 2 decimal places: 1.43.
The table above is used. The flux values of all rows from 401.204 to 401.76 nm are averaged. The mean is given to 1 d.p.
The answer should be 20.3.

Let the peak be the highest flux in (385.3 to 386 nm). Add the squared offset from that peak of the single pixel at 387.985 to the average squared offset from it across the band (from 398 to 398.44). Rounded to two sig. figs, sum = 2.5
